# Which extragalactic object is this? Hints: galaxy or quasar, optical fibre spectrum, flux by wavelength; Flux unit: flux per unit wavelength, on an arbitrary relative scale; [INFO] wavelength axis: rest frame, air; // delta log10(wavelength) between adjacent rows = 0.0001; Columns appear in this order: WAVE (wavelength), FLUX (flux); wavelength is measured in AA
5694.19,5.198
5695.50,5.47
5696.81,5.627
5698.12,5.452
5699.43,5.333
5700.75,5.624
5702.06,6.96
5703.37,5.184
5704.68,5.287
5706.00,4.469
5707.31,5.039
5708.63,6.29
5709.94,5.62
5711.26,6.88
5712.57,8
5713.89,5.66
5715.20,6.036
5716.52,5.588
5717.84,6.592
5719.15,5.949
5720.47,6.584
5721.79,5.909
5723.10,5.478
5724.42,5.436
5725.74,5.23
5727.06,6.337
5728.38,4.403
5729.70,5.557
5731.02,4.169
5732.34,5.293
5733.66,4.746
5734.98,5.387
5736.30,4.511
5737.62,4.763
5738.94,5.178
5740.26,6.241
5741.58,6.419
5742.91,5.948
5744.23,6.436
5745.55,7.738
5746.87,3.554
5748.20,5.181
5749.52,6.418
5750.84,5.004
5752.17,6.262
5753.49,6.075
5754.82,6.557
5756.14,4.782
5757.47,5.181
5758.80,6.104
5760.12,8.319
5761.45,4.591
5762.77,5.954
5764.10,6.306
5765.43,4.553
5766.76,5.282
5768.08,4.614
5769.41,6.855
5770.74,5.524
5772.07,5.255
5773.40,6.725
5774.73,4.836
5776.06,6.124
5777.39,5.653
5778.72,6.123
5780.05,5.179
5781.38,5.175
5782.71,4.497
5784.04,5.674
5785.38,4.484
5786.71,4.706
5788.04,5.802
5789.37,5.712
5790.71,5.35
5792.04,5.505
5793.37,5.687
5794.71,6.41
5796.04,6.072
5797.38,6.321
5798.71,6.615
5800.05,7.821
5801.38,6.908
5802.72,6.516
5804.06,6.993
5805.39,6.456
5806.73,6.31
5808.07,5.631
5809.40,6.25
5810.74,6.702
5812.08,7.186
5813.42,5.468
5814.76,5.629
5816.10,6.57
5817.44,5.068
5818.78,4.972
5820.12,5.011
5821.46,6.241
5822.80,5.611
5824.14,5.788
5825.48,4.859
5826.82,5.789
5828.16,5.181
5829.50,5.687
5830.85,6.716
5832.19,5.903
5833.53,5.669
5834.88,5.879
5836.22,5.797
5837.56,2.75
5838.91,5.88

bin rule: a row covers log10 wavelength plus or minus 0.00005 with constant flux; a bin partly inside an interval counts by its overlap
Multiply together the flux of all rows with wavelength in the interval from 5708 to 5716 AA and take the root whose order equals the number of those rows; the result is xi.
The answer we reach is 6.4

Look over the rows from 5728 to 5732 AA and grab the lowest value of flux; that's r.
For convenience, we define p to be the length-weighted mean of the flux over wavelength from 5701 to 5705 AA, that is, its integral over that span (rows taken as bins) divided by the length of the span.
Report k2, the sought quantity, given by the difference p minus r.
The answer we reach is 1.7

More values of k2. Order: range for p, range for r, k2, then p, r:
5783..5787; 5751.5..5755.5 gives -1.1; 4.9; 6.075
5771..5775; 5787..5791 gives 0.3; 5.7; 5.35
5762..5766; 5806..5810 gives 0.0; 5.6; 5.631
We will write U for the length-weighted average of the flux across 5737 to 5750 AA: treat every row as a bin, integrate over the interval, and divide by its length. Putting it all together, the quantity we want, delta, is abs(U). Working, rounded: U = 5.78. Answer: 5.78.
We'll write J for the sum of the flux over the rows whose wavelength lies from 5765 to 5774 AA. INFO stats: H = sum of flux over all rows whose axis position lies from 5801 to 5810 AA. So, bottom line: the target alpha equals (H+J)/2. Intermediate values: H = 45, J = 38.8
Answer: 41.9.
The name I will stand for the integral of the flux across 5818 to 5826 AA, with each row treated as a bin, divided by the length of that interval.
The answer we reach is 5.42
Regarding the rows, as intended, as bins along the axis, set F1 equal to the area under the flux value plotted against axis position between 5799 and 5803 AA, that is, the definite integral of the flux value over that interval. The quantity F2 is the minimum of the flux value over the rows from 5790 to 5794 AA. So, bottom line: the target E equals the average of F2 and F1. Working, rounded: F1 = 28.3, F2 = 5.35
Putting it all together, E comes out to 16.8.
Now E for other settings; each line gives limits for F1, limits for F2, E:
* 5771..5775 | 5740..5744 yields 14.3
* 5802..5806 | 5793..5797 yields 16.2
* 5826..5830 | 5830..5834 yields 13.9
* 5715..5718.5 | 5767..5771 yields 12.9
